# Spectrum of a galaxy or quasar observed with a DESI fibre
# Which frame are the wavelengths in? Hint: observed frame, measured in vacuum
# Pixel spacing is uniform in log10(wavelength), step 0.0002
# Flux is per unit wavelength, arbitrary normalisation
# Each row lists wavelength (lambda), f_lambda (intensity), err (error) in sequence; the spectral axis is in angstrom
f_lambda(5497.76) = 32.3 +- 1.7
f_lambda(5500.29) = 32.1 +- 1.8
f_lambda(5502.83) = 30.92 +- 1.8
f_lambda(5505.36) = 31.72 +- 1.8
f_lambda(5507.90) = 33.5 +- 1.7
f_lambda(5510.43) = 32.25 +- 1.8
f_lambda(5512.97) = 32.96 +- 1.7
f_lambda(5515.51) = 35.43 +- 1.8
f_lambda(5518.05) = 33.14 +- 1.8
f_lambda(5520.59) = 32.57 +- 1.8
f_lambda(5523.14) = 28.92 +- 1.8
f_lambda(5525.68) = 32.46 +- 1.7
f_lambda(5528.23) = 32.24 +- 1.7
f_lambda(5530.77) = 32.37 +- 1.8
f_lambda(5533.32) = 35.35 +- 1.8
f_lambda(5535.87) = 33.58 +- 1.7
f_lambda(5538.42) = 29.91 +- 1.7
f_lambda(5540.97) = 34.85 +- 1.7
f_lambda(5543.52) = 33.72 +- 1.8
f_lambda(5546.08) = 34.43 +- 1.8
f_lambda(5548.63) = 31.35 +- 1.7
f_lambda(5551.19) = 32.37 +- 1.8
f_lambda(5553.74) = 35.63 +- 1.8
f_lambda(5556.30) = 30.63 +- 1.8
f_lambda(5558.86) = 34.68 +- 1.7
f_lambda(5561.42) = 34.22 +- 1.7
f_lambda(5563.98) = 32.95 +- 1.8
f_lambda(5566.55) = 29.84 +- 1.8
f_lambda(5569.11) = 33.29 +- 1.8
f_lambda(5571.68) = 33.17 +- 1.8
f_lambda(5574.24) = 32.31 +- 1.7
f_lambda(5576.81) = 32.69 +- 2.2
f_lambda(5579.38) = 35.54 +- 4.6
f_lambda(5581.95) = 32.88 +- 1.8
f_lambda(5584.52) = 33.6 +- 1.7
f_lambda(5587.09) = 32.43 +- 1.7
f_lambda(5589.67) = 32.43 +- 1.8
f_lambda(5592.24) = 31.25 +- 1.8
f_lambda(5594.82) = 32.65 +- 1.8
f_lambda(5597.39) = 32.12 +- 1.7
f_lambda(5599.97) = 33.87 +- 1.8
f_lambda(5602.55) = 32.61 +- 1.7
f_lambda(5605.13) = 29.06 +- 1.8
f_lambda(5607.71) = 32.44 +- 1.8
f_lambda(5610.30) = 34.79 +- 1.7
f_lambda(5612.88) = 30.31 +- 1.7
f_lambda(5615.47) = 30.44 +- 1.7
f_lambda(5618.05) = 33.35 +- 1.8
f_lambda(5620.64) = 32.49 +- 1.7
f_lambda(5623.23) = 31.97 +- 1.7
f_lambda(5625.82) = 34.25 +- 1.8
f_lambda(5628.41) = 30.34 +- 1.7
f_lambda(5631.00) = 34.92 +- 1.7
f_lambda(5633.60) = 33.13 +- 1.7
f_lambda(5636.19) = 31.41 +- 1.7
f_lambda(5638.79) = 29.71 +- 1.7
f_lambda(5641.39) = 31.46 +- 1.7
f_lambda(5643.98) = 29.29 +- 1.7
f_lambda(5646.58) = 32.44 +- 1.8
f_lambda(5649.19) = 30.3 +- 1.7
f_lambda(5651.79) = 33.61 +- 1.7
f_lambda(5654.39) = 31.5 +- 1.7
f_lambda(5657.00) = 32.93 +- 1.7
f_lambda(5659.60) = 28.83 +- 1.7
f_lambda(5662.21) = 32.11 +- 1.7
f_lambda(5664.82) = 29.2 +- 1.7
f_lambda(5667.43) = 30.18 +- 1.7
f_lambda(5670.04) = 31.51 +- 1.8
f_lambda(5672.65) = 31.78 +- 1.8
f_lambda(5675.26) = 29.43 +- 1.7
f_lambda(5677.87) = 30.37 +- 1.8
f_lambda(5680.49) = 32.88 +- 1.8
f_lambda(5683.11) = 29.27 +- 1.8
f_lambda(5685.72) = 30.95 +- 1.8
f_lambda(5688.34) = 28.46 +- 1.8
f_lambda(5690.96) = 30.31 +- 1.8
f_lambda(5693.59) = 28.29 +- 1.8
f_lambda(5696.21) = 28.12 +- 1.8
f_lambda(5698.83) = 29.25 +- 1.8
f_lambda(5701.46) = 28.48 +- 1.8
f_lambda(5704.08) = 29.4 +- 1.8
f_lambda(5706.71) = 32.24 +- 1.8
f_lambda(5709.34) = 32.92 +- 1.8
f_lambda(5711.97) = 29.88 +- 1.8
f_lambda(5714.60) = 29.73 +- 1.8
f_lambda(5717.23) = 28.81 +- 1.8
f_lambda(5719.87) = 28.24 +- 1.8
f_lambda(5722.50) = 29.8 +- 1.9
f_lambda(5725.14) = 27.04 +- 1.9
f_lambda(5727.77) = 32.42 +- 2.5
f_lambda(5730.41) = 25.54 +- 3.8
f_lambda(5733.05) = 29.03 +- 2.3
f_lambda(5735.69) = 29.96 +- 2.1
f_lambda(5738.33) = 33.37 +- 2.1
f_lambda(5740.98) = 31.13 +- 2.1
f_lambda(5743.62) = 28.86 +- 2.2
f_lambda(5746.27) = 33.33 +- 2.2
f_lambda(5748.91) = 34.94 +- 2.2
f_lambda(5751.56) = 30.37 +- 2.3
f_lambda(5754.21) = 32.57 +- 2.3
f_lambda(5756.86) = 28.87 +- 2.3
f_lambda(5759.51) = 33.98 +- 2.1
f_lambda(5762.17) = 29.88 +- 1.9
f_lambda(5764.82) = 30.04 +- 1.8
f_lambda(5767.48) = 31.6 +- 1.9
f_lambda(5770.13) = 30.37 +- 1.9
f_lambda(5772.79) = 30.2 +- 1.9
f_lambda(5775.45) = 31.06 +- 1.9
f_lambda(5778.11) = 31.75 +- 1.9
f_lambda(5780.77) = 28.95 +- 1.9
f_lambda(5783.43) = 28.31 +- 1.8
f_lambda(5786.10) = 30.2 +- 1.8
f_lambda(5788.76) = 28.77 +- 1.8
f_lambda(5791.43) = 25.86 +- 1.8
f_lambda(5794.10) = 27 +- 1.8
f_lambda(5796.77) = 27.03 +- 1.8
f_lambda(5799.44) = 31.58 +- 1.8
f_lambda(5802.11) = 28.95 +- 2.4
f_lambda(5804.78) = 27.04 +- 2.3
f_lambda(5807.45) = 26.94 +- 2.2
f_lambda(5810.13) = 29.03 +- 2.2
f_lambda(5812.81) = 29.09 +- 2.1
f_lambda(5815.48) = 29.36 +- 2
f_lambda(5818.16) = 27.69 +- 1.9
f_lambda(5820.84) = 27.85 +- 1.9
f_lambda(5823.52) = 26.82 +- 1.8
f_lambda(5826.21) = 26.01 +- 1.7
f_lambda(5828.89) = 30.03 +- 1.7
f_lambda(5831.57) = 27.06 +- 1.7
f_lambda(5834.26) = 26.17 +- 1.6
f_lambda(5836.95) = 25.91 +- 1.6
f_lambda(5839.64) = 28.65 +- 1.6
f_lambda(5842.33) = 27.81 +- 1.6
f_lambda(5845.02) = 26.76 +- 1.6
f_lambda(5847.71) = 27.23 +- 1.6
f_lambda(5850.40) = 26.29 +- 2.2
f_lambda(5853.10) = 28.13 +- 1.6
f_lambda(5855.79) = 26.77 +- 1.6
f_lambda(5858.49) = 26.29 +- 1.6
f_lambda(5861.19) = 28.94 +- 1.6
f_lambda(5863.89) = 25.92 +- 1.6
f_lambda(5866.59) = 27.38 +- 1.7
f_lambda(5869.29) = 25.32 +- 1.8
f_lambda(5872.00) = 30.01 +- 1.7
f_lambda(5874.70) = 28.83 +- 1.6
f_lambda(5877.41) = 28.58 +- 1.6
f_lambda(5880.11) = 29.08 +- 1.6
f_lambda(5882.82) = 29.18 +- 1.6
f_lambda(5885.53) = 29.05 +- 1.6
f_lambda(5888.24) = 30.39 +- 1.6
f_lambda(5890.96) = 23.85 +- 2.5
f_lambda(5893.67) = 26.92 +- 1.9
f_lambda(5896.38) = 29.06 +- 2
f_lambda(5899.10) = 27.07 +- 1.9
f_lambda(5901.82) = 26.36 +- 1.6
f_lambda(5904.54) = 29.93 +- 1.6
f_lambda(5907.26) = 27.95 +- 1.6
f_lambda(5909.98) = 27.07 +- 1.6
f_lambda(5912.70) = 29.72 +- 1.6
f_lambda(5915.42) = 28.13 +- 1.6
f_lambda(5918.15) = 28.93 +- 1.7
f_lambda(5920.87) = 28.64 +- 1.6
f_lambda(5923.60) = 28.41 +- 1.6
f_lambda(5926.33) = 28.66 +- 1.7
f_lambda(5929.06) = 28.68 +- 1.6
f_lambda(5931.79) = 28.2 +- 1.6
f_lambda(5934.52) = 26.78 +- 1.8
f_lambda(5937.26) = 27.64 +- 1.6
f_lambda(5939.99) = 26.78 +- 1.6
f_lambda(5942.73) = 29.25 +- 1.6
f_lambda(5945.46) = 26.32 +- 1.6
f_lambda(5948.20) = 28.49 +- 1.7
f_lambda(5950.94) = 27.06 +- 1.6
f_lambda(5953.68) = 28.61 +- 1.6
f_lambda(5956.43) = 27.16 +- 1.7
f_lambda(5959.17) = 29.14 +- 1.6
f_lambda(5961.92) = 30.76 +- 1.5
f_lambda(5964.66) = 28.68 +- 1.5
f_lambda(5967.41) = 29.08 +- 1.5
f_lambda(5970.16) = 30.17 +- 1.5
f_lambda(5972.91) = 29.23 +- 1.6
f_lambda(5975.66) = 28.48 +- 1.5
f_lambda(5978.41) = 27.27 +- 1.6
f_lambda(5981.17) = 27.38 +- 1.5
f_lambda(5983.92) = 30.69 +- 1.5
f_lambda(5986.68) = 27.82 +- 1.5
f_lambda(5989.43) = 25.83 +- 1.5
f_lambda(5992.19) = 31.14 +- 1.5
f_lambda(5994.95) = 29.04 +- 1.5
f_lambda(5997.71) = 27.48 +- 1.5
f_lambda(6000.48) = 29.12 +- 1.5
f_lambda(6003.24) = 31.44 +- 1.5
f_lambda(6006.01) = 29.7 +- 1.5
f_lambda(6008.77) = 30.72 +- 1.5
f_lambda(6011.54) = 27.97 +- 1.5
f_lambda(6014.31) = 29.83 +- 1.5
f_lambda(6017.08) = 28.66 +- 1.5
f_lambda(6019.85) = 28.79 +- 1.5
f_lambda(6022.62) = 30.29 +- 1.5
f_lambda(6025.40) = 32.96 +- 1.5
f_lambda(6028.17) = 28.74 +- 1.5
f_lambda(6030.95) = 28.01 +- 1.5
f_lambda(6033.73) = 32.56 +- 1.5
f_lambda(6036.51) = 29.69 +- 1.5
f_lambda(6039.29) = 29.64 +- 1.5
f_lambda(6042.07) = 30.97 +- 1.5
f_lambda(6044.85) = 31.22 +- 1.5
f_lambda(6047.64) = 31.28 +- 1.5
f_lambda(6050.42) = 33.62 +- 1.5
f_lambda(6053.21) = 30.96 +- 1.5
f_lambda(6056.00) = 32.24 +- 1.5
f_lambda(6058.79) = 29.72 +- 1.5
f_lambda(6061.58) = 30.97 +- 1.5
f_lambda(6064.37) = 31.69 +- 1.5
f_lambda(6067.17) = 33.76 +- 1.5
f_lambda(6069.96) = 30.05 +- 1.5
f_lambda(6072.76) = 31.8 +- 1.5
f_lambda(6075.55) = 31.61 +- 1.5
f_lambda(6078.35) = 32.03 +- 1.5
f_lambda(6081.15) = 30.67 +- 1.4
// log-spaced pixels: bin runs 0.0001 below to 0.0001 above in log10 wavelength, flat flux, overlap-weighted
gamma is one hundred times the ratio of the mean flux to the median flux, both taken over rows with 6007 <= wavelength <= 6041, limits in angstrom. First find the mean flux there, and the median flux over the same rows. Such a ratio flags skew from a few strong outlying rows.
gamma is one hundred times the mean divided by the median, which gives 101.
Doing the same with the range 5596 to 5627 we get 100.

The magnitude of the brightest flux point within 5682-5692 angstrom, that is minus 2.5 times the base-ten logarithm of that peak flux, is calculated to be -3.73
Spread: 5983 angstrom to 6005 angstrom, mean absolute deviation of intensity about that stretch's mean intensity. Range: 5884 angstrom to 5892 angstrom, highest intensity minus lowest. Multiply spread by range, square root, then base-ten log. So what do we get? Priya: 0.5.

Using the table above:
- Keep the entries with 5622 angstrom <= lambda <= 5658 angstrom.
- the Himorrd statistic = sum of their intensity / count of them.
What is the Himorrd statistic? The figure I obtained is 31.9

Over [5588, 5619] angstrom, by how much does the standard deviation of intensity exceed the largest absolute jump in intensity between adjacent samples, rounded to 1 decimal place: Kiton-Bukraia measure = -2.9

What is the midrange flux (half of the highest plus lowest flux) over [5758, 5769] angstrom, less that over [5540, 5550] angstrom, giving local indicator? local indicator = -1.2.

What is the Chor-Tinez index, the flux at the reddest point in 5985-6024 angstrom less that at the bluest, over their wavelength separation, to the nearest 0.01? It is 0.07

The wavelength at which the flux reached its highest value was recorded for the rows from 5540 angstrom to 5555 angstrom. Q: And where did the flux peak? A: 5553.74 angstrom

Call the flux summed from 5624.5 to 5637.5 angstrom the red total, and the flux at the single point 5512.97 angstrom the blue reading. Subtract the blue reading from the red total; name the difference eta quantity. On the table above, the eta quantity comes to 131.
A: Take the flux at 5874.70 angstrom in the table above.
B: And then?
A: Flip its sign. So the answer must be -28.8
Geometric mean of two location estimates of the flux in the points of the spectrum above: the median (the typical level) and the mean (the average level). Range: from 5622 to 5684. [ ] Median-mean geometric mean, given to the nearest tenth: 31.4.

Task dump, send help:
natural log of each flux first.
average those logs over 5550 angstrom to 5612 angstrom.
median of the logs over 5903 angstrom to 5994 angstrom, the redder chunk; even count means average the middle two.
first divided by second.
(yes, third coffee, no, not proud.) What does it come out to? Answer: 1.04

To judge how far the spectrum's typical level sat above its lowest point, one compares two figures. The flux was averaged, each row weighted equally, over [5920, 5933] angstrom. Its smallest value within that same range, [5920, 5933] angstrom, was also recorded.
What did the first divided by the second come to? 1.01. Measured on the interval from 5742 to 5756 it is 1.11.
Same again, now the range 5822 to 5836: 1.05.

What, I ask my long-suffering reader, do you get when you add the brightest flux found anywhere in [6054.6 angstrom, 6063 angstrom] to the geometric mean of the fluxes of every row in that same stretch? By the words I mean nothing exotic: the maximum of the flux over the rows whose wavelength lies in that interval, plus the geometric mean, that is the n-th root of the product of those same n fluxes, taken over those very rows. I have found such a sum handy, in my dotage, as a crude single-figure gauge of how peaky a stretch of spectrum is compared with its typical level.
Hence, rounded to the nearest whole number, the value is 63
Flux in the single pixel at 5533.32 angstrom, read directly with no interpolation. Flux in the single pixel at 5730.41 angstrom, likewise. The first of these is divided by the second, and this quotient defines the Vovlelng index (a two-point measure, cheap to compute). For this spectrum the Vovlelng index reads 1.38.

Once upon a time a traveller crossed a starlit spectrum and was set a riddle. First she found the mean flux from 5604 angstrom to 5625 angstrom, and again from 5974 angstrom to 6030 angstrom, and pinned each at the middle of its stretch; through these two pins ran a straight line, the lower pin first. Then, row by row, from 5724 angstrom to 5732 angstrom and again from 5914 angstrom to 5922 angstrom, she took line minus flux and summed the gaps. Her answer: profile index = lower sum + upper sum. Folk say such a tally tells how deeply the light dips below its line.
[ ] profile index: 12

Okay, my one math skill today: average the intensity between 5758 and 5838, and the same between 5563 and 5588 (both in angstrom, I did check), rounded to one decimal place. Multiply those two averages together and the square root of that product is 30.8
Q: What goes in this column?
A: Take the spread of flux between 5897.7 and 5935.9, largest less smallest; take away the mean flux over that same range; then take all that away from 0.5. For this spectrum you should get 25.1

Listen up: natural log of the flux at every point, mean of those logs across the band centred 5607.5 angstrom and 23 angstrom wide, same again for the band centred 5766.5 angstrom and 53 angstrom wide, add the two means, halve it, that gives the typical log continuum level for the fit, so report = 3.44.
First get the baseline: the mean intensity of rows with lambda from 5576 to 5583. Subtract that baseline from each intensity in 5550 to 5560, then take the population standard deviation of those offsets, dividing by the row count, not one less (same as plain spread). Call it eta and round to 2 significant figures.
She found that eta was 2.0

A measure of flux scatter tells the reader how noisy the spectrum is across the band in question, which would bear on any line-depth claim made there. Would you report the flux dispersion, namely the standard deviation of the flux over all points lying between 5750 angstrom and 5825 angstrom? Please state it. 1.9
